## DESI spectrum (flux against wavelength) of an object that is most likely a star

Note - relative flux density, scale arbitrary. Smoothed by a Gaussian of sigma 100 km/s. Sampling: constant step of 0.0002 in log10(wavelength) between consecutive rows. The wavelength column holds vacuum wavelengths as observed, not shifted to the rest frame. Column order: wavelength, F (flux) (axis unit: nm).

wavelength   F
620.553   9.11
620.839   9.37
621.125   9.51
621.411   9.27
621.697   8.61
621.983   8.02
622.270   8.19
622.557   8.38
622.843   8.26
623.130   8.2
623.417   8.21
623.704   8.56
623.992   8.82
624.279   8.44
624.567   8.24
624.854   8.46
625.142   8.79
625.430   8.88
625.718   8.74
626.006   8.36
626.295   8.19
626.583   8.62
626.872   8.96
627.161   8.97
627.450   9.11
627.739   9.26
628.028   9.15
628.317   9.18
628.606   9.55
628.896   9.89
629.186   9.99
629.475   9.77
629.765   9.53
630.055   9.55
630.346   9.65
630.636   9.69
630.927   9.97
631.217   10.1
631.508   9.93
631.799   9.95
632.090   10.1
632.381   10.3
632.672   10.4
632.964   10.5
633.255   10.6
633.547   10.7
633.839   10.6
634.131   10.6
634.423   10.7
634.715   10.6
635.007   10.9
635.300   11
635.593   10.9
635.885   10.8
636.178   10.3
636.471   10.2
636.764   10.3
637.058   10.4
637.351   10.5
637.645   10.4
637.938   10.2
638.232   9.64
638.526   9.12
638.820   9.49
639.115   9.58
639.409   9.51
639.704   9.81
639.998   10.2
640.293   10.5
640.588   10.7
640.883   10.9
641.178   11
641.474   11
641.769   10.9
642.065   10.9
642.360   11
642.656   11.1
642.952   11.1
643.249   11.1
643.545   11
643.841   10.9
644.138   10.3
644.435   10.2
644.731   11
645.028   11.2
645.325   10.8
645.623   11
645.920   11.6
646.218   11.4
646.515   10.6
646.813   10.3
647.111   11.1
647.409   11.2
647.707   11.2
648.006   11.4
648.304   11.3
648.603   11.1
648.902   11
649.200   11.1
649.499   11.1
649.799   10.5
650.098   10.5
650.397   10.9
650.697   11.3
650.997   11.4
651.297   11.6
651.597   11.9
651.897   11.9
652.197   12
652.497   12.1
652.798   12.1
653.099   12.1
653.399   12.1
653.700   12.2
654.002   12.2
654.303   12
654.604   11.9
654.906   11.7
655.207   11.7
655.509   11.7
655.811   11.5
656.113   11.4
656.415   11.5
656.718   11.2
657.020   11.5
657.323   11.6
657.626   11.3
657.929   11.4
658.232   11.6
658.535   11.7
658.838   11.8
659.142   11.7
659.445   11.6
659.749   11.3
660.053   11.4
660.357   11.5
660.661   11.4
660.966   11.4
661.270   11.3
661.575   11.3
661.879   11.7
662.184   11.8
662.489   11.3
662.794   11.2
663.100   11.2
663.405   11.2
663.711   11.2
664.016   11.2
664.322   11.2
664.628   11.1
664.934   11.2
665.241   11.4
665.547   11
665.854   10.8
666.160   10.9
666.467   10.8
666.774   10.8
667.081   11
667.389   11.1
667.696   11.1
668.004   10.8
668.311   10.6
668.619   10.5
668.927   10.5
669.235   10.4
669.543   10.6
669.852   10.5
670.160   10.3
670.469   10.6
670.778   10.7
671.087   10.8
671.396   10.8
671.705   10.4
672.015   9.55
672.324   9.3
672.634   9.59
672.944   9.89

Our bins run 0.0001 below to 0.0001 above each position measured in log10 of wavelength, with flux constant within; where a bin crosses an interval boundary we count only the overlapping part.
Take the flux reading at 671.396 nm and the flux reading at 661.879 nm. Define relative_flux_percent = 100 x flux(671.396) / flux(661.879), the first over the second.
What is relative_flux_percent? 92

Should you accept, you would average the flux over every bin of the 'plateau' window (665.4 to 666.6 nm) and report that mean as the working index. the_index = 10.9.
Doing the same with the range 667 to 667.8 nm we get 11.1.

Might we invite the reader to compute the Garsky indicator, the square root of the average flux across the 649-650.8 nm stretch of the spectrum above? 3.30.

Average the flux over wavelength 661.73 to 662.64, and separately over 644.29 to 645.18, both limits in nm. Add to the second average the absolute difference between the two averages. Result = 11.6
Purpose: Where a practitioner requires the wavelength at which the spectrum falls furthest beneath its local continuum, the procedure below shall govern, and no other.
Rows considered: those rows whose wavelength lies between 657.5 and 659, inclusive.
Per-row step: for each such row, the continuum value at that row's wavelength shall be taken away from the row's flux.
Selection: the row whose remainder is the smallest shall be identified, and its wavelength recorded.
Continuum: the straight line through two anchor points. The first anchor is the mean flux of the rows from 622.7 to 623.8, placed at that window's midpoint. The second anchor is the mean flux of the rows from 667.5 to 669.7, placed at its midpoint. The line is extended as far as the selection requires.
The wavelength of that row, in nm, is 657.626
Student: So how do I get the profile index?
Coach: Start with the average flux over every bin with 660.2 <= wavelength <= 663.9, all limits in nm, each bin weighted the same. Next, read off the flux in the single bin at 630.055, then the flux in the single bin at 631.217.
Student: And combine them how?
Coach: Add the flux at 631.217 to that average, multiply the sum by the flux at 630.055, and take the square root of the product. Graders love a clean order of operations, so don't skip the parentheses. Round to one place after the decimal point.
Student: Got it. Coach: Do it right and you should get 14.3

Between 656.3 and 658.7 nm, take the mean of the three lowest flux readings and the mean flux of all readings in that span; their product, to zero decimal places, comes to 130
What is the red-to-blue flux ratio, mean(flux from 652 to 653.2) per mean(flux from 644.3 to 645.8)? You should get 1.11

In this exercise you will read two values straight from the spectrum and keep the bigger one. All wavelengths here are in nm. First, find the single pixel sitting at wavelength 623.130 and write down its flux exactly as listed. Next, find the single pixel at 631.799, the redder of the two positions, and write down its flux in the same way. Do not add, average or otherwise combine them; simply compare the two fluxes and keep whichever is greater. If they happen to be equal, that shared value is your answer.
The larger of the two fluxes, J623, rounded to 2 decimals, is 9.95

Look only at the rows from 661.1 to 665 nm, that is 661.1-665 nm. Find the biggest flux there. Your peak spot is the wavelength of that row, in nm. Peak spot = 662.184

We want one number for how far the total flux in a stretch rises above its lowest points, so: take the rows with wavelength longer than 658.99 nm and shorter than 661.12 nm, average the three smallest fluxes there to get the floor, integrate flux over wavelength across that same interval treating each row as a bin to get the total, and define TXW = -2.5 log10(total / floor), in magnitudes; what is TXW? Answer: -0.83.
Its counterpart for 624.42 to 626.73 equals -0.94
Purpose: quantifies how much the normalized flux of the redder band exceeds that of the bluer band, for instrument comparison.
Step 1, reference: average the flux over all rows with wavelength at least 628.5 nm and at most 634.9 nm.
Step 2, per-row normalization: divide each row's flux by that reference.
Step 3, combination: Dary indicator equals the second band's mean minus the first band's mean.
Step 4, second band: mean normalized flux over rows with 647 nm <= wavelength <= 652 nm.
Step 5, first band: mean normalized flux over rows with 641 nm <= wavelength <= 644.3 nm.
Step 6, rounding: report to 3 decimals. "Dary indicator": 0.027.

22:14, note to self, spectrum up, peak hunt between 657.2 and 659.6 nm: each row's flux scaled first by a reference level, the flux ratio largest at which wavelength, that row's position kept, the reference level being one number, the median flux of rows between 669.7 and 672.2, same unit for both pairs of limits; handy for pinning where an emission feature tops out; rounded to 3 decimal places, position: 658.838 nm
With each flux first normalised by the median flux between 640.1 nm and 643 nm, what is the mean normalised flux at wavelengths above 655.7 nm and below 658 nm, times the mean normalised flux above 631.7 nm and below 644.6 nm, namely 1.00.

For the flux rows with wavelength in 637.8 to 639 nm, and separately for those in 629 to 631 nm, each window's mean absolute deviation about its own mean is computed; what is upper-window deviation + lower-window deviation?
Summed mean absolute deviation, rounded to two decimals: 0.46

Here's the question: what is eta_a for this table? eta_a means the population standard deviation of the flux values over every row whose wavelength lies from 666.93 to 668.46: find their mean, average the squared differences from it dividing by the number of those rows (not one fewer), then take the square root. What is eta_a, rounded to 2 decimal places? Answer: 0.19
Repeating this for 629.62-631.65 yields 0.21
